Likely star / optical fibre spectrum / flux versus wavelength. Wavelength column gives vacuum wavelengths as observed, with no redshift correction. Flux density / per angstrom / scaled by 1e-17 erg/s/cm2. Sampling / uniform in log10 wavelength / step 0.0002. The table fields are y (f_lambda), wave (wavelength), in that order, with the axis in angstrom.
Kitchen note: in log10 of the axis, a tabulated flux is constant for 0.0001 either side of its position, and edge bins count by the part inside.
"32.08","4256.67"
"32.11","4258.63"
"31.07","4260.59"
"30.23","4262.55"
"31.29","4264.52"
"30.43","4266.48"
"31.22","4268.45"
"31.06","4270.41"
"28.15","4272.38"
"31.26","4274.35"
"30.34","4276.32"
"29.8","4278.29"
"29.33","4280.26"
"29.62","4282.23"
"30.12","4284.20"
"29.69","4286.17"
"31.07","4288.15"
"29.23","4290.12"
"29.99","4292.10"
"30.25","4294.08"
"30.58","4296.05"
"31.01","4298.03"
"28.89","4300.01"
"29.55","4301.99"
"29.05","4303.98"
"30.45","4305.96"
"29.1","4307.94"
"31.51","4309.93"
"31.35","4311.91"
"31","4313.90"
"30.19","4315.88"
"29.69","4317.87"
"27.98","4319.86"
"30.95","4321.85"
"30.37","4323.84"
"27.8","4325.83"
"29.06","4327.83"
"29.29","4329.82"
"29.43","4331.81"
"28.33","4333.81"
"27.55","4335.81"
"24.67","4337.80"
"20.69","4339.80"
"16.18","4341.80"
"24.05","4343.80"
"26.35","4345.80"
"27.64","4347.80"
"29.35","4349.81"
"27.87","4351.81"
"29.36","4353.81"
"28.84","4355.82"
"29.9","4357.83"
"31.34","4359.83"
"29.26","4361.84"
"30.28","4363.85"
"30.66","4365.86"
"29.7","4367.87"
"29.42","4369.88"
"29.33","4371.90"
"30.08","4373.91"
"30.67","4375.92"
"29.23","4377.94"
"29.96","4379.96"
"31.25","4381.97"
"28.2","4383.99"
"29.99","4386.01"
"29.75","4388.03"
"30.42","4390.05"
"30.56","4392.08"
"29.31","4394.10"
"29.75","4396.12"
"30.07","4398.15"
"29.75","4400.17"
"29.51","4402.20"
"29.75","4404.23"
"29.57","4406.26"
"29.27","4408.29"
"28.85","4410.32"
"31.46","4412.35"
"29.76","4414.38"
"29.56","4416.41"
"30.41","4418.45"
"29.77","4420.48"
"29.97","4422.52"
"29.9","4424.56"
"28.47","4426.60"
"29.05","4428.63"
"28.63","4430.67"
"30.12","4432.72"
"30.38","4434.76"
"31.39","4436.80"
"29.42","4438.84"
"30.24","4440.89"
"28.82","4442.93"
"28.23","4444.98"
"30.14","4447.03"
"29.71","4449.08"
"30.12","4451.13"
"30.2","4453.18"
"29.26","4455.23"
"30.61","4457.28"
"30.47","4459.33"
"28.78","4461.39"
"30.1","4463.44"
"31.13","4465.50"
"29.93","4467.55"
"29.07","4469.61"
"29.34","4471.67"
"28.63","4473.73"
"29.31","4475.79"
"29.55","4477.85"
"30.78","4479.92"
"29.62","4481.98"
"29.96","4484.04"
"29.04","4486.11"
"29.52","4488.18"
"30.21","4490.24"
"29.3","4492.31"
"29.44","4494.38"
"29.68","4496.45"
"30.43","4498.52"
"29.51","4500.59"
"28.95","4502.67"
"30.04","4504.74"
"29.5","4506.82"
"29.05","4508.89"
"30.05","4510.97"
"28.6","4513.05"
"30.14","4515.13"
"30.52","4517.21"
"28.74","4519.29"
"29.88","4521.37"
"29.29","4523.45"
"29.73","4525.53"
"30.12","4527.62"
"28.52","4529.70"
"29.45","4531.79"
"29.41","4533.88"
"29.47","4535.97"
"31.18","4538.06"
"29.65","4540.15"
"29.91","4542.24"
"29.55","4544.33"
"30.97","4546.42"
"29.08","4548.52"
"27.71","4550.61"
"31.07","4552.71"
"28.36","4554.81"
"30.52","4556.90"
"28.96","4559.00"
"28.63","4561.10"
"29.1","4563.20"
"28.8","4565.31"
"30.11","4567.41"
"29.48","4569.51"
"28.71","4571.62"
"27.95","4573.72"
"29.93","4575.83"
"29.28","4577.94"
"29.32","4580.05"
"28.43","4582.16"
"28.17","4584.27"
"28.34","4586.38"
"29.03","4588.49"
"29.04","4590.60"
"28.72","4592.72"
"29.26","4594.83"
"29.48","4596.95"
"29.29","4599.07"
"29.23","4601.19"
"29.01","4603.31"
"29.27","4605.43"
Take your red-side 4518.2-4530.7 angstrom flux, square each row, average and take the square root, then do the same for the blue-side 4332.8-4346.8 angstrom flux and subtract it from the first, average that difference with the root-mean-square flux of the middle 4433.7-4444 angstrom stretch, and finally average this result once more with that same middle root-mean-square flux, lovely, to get 23.8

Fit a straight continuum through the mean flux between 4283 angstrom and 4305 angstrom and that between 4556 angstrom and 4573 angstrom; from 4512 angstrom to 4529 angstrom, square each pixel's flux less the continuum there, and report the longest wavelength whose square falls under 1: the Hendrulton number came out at 4527.62 angstrom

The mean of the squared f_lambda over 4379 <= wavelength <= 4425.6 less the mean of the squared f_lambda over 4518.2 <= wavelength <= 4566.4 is 22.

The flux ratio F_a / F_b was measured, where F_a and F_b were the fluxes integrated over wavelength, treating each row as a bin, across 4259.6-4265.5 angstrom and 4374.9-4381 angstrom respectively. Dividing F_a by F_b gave 1.00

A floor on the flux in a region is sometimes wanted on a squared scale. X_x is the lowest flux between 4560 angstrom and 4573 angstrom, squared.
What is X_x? 820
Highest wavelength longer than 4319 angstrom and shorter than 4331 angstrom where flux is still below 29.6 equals 4329.82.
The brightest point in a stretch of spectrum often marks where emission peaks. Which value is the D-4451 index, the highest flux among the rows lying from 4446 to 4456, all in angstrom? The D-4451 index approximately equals 30.2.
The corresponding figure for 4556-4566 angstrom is 30.52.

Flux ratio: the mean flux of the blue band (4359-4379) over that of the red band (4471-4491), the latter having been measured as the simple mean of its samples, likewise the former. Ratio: 1.01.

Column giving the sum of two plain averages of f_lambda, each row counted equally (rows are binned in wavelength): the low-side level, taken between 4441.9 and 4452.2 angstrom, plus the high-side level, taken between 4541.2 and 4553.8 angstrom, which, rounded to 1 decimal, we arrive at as 59.1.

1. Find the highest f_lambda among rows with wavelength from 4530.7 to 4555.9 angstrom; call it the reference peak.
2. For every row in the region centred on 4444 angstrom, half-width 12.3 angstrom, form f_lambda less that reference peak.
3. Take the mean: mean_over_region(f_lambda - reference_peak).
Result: -1.34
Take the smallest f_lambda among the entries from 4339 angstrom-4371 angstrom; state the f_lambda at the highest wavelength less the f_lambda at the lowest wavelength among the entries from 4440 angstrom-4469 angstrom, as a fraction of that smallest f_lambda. -0.02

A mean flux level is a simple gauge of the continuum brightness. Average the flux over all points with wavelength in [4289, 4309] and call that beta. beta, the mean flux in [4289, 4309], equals 29.8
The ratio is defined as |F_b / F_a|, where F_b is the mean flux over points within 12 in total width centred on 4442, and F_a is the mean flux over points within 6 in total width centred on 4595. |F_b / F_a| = 1.02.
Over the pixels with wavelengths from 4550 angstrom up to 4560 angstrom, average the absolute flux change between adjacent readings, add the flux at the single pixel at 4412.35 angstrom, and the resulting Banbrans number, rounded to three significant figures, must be 33.9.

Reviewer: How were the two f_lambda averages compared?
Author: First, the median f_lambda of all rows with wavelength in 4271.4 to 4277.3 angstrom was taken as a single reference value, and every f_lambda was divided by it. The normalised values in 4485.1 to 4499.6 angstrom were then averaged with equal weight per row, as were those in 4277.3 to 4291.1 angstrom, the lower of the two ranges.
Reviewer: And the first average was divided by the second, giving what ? 0.99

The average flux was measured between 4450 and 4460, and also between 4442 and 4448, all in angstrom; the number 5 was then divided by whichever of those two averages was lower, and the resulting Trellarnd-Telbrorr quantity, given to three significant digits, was 0.172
